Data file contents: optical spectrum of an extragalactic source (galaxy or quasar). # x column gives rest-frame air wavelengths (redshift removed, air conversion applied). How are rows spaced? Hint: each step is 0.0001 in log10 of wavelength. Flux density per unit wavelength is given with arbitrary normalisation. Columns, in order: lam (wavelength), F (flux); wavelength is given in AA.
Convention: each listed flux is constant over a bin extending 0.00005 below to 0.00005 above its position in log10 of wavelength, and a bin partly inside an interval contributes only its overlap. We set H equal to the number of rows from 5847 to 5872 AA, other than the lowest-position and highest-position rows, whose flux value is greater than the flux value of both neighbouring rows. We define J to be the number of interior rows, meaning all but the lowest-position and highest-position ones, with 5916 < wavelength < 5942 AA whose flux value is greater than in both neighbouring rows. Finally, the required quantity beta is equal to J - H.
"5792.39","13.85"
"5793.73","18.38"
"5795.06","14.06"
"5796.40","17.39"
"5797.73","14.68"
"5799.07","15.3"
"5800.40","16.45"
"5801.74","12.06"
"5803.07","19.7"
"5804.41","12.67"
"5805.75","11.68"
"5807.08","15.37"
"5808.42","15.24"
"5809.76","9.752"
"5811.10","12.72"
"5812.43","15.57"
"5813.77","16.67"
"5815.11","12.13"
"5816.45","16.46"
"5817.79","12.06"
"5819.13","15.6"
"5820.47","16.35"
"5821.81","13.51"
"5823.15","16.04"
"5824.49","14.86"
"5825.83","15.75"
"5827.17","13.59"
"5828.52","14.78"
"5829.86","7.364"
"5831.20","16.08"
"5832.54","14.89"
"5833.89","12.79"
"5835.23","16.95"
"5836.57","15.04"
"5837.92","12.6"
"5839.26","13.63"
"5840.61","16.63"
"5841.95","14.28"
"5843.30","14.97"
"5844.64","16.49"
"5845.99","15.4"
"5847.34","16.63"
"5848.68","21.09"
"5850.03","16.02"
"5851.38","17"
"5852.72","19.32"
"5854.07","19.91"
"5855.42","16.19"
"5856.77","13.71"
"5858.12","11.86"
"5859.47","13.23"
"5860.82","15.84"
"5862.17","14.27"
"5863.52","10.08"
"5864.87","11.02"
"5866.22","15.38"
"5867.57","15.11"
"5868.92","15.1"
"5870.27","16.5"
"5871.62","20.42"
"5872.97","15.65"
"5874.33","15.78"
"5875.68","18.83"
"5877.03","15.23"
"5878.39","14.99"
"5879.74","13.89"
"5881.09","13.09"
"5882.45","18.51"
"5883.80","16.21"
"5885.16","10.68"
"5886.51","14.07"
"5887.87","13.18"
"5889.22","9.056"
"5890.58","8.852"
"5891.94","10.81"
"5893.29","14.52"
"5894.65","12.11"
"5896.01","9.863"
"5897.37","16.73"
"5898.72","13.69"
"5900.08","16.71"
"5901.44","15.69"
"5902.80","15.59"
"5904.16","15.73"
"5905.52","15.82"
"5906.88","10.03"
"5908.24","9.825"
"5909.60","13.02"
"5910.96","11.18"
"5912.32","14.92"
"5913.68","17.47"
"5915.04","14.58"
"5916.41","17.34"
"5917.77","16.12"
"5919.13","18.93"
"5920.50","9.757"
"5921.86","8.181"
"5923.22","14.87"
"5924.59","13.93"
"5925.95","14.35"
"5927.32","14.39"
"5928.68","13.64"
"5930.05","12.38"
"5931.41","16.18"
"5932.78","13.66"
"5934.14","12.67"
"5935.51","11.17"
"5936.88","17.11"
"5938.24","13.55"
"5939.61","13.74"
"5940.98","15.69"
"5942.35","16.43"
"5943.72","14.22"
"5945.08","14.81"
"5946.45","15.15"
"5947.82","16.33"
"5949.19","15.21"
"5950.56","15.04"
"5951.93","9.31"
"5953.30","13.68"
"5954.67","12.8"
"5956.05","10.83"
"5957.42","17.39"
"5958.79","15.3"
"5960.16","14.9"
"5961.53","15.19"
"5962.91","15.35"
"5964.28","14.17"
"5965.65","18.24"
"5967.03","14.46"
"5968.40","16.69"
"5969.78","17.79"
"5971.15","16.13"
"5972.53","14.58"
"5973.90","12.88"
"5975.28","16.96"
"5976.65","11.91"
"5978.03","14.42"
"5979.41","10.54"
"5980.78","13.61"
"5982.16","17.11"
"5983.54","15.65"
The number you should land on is 1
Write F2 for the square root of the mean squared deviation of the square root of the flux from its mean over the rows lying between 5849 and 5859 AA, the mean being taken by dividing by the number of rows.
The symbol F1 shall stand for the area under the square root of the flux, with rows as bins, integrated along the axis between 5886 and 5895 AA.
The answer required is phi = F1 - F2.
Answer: 30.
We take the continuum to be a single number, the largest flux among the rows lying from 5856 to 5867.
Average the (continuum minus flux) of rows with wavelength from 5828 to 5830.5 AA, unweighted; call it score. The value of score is 5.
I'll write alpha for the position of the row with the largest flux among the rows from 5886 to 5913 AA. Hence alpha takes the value 5897.37 AA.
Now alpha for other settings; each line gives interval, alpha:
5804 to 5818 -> 5813.77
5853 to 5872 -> 5871.62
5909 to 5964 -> 5919.13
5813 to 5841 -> 5835.23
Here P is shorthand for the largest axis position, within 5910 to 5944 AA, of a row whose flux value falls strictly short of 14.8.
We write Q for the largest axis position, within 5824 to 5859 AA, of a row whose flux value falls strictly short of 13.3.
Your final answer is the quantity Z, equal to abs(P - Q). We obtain 85.6 AA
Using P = 5943.72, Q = 5858.12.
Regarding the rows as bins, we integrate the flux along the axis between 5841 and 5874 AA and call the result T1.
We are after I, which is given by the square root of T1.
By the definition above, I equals 22.7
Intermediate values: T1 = 517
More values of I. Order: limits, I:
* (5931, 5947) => 15.2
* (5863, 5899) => 22.5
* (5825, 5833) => 10.5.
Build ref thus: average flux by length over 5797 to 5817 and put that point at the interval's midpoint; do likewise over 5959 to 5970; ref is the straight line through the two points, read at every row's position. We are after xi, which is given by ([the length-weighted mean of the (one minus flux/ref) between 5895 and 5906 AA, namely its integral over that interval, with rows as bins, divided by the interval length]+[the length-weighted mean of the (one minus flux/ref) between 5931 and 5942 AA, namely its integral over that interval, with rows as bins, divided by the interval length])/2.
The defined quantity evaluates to 0.052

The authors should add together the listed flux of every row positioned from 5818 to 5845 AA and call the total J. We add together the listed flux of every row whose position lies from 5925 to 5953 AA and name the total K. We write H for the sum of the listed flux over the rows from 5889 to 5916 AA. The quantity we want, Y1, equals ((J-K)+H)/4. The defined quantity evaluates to 68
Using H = 266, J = 292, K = 285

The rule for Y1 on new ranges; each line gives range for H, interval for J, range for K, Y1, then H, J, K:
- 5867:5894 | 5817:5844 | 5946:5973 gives 70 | 290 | 288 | 299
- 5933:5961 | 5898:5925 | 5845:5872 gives 64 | 285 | 283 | 314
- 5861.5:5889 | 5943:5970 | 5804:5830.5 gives 79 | 298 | 297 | 278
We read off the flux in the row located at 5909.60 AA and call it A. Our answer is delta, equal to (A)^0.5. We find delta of 3.61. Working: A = 13.02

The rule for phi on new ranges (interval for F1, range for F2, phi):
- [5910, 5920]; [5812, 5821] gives 39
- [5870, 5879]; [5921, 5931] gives 36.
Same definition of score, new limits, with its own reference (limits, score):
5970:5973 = 0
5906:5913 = 4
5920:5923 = 7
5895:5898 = 3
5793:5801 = 0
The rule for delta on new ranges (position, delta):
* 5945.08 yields 3.85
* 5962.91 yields 3.92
